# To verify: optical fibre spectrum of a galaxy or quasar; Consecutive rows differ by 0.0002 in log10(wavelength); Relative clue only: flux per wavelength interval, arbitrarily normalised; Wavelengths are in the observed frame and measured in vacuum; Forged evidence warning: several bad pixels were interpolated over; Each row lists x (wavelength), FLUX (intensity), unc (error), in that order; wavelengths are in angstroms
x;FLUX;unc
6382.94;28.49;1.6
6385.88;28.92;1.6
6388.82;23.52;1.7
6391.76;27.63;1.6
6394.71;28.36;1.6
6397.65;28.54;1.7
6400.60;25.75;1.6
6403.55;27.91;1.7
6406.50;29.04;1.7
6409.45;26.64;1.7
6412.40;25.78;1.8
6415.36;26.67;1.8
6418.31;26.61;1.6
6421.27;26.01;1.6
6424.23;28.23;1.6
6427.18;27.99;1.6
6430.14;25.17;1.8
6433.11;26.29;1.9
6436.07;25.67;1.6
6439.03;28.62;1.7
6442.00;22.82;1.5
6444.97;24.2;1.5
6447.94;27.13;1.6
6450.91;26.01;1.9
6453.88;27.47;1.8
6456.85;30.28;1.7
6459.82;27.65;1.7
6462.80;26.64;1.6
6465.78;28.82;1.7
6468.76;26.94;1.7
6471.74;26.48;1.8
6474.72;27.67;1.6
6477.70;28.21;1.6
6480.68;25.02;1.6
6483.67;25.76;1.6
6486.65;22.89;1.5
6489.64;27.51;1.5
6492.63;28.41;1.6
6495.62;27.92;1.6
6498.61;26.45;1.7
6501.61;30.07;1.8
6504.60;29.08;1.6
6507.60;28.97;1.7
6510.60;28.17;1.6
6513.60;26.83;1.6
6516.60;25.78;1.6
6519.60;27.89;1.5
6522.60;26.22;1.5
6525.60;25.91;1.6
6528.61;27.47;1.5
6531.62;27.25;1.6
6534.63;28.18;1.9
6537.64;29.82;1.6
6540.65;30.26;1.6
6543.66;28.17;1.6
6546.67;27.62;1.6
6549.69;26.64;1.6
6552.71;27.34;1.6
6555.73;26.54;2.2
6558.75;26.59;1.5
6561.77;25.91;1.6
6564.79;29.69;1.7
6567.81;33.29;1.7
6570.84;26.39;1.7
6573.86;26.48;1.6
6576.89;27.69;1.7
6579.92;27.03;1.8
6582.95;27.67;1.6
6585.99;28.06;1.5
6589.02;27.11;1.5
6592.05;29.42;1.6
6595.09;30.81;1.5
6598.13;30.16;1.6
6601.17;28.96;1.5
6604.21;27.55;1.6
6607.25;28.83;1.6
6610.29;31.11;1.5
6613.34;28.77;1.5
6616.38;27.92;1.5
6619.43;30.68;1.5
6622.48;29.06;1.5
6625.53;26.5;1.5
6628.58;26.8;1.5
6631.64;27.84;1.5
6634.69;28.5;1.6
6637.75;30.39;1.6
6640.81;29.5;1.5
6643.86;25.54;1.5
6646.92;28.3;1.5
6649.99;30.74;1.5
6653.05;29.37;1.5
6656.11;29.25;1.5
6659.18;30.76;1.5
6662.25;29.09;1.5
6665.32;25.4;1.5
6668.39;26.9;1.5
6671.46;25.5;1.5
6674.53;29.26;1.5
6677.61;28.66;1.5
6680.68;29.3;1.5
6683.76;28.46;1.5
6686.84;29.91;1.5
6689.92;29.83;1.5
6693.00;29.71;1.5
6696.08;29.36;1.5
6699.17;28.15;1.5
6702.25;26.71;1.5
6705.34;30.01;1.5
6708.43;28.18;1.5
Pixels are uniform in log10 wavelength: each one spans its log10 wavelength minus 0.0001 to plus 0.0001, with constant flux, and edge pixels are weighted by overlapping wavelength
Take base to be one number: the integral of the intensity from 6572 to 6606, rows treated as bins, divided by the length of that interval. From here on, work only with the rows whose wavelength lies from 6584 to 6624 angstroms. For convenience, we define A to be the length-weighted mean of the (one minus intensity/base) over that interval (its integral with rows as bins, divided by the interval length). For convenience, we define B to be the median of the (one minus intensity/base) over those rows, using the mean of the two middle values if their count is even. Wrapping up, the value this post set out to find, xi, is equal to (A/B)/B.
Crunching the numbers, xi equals -48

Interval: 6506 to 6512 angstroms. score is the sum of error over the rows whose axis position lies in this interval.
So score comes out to 3.30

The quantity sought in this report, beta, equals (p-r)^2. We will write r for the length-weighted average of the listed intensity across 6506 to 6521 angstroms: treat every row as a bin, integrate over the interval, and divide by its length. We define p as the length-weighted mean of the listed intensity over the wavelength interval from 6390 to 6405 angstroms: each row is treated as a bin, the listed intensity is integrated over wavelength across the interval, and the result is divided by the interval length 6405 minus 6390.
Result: 0.0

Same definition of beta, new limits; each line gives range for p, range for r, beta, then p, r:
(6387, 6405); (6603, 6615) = 4.5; 27.0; 29.1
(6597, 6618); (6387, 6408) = 3.1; 29.0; 27.3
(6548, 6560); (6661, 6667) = 0.1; 26.8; 27.1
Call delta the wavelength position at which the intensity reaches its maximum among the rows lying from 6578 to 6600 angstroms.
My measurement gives 6595.09 angstroms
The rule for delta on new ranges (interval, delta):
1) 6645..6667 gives 6659.18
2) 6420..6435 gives 6424.23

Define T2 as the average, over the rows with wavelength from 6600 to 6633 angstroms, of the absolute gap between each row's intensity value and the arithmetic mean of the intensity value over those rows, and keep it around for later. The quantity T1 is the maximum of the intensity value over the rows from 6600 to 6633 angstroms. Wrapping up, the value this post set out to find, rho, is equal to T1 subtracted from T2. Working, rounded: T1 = 31.11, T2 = 1.1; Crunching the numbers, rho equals -30.0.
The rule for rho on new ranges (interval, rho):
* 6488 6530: -29.0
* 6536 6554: -29.1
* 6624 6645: -29.0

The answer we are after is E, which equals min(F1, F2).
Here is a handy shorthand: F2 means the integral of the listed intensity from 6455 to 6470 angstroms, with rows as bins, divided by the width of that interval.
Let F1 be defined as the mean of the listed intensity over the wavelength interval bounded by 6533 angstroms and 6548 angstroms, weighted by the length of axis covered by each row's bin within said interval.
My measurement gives 28.1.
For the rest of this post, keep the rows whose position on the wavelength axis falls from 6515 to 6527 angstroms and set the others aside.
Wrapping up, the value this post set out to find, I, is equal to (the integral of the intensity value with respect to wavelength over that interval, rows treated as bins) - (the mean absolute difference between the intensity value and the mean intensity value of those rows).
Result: 317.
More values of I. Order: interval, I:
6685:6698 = 385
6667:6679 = 330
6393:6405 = 331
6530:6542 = 345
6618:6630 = 337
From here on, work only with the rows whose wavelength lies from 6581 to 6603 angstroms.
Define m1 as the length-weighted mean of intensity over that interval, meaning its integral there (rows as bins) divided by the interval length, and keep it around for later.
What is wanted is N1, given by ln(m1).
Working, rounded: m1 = 28.8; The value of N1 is 3.36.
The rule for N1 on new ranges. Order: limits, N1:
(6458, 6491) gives 3.29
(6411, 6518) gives 3.29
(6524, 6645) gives 3.34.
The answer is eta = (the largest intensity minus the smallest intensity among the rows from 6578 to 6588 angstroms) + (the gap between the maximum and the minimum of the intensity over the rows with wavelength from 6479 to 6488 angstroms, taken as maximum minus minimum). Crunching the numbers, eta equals 4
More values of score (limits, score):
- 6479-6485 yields 3.20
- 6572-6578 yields 3.30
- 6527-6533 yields 3.10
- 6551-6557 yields 3.80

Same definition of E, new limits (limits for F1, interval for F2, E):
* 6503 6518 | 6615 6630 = 27.8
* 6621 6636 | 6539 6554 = 27.7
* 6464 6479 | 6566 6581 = 27.6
